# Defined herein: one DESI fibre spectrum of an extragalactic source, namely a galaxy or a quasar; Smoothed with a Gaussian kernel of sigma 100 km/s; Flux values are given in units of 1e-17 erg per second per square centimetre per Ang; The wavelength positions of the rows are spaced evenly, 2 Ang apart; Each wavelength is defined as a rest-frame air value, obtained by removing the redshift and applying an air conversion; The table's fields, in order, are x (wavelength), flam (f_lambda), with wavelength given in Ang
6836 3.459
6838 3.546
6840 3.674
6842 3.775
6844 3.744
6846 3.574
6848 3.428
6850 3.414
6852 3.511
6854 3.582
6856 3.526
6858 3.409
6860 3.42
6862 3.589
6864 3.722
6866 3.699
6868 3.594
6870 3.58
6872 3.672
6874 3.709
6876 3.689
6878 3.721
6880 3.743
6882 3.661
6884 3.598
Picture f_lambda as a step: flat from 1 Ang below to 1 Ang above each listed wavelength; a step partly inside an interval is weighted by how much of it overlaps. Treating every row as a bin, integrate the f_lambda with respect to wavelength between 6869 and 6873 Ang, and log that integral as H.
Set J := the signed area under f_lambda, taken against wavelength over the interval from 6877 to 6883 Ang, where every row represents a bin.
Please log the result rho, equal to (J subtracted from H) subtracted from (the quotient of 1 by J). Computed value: 8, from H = 15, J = 22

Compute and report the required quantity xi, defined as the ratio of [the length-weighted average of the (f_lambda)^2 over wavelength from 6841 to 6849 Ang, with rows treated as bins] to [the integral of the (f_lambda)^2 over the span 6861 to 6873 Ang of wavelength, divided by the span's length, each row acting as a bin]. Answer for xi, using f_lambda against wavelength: 0.994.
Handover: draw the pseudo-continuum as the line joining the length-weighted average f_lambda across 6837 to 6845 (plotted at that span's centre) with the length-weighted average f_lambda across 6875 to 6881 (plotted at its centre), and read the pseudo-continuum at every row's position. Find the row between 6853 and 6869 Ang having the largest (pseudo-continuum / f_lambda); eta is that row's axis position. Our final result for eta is 6858 Ang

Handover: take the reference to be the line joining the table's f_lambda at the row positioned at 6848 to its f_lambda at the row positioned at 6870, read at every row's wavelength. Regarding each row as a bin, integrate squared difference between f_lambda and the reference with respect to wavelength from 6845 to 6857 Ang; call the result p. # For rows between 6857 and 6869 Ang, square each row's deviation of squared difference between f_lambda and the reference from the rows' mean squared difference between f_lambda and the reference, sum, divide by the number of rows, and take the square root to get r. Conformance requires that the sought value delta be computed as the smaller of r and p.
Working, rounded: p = 0.088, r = 0.0114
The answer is 0.011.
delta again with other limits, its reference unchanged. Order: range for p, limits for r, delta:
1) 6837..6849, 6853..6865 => 0.011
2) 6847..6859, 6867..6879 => 0.004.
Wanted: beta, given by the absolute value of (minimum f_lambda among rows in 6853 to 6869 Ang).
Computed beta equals 3.41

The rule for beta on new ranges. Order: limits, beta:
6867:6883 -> 3.58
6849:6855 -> 3.41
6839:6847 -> 3.57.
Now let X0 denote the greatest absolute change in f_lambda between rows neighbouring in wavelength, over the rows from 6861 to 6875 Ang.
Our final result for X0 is 0.133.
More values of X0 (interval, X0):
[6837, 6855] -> 0.170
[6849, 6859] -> 0.117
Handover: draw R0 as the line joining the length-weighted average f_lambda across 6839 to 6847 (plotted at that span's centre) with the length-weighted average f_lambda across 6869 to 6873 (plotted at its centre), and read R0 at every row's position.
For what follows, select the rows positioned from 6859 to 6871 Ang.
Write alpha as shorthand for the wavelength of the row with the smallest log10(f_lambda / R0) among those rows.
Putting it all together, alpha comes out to 6860 Ang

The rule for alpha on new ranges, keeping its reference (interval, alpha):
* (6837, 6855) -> 6850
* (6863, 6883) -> 6870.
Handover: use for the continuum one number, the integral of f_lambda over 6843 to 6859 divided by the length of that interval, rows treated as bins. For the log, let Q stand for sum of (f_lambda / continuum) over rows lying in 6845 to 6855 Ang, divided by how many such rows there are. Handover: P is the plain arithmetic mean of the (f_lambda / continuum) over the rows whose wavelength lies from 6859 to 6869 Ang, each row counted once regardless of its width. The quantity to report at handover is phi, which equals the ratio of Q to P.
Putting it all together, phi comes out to 0.97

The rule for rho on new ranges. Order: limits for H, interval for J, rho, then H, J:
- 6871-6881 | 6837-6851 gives 13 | 37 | 50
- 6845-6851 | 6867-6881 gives 31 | 21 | 51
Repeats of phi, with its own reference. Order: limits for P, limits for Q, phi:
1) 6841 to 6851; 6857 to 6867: 0.99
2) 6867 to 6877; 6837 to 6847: 1.00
